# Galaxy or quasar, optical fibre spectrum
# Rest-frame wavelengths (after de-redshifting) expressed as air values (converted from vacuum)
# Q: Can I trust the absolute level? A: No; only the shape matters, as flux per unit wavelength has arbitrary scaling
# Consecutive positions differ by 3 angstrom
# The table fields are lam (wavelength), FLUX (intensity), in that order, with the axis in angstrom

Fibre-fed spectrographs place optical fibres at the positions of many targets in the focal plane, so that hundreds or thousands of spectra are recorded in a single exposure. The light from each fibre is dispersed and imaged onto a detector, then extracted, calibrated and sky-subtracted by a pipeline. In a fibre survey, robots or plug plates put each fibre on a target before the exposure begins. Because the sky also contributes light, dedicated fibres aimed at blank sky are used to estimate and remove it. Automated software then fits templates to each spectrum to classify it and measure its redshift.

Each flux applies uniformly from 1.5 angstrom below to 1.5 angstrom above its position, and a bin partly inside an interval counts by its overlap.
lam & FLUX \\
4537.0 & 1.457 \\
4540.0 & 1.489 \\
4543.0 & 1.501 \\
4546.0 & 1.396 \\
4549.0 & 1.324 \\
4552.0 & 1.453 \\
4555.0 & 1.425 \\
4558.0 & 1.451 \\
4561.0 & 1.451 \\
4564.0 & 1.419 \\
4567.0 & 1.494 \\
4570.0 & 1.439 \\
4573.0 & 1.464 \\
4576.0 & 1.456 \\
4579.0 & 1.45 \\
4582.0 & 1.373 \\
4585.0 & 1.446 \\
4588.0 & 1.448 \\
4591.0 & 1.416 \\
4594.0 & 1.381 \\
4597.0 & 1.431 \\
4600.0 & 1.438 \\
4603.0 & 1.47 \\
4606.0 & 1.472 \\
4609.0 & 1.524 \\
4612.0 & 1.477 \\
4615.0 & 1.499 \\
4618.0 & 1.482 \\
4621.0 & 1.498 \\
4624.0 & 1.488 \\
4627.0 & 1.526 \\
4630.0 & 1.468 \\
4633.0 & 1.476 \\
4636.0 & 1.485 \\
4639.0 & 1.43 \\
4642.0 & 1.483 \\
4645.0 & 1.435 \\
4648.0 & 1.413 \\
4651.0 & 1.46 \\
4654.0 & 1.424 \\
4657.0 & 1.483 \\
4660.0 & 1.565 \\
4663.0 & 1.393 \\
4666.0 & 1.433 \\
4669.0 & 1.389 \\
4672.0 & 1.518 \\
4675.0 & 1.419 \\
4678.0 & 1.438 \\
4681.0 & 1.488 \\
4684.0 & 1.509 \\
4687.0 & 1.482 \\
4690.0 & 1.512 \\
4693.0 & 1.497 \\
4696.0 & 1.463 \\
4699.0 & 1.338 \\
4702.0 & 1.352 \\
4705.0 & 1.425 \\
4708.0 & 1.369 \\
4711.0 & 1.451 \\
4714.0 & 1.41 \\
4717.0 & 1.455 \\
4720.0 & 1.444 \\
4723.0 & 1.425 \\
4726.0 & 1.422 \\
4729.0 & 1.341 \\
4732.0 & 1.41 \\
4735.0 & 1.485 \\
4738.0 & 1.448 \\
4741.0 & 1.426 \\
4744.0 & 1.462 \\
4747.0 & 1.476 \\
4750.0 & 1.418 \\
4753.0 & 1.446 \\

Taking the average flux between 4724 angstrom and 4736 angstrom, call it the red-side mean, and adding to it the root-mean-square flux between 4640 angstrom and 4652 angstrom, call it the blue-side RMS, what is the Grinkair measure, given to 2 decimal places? 2.86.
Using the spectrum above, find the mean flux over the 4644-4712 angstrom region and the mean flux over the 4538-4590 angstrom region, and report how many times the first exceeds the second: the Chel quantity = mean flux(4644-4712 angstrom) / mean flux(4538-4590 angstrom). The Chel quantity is 1.004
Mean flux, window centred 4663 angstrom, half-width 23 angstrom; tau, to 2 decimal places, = 1.46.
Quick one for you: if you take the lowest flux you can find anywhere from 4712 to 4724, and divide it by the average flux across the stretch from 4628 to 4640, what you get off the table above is 0.96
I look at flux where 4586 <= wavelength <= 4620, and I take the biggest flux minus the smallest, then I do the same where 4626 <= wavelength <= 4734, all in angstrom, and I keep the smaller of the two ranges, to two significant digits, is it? 0.14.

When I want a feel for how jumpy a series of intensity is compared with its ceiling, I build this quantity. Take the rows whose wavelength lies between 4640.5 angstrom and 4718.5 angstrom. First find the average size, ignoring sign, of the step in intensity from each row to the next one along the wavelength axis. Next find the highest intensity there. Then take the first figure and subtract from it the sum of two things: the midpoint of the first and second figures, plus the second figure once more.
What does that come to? -2.32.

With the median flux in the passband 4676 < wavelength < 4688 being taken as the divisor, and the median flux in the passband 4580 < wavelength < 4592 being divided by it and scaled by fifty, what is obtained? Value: 48.2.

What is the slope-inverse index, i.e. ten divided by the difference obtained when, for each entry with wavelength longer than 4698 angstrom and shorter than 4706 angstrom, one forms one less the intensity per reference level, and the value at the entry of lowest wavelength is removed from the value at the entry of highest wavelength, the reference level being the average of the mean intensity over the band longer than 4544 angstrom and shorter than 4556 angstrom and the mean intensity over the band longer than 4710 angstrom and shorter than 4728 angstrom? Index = -163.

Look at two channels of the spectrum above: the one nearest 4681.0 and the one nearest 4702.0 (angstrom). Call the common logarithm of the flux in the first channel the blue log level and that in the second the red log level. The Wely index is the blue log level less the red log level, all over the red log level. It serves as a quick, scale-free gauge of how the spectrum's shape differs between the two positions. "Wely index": 0.32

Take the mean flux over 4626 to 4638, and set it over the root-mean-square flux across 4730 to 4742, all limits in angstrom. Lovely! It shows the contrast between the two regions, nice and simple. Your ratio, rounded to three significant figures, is 1.03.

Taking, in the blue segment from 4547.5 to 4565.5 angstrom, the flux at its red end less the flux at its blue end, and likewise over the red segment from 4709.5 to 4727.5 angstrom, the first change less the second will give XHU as 0.12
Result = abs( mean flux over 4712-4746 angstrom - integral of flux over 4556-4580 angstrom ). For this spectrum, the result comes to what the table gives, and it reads 33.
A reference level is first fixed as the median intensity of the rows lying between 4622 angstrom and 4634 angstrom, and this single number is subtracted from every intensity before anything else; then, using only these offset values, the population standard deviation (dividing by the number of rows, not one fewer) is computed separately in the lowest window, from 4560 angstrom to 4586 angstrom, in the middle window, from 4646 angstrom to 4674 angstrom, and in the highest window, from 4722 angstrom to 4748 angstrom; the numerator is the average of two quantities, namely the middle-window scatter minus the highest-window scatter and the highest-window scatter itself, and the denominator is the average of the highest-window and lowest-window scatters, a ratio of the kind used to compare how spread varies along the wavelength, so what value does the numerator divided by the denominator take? 0.779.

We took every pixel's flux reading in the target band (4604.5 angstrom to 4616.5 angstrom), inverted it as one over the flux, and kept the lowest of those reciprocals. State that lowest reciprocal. 0.656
